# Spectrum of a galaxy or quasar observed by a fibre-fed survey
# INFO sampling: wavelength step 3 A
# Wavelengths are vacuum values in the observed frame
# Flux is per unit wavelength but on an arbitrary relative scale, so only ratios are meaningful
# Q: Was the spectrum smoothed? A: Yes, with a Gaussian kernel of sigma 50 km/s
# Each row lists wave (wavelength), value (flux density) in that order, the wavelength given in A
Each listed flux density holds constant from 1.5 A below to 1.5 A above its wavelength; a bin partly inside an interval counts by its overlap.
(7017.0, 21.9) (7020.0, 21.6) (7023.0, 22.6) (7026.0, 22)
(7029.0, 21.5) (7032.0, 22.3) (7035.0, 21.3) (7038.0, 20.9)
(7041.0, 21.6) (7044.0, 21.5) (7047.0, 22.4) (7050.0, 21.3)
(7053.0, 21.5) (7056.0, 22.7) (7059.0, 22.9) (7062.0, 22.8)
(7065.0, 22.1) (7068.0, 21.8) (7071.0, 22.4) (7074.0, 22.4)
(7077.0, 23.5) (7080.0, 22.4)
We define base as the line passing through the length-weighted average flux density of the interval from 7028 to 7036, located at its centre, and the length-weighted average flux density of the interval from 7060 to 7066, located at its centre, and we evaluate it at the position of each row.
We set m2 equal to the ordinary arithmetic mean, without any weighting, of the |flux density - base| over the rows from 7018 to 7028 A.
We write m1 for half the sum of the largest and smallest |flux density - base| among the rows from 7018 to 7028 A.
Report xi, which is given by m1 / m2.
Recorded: 1.13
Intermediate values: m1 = 0.626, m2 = 0.56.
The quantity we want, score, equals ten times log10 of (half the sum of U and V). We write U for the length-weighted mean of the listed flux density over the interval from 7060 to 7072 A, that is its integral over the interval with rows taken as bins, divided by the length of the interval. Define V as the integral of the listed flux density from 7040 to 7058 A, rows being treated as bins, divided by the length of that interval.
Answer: 13.4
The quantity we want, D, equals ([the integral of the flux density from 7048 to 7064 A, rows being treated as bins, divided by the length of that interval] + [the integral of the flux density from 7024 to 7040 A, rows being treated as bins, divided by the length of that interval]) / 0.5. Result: 87.7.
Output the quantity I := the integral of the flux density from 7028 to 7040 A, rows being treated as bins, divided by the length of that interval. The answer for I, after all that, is 21.5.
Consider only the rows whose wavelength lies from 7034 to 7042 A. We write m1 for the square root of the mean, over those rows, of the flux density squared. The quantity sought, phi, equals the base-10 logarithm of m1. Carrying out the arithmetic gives 1.33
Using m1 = 21.3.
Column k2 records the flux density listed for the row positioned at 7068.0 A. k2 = 21.8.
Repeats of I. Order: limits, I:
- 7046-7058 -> 22.0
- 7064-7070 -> 22.0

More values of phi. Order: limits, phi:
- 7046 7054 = 1.34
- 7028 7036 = 1.34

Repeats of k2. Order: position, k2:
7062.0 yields 22.8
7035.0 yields 21.3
